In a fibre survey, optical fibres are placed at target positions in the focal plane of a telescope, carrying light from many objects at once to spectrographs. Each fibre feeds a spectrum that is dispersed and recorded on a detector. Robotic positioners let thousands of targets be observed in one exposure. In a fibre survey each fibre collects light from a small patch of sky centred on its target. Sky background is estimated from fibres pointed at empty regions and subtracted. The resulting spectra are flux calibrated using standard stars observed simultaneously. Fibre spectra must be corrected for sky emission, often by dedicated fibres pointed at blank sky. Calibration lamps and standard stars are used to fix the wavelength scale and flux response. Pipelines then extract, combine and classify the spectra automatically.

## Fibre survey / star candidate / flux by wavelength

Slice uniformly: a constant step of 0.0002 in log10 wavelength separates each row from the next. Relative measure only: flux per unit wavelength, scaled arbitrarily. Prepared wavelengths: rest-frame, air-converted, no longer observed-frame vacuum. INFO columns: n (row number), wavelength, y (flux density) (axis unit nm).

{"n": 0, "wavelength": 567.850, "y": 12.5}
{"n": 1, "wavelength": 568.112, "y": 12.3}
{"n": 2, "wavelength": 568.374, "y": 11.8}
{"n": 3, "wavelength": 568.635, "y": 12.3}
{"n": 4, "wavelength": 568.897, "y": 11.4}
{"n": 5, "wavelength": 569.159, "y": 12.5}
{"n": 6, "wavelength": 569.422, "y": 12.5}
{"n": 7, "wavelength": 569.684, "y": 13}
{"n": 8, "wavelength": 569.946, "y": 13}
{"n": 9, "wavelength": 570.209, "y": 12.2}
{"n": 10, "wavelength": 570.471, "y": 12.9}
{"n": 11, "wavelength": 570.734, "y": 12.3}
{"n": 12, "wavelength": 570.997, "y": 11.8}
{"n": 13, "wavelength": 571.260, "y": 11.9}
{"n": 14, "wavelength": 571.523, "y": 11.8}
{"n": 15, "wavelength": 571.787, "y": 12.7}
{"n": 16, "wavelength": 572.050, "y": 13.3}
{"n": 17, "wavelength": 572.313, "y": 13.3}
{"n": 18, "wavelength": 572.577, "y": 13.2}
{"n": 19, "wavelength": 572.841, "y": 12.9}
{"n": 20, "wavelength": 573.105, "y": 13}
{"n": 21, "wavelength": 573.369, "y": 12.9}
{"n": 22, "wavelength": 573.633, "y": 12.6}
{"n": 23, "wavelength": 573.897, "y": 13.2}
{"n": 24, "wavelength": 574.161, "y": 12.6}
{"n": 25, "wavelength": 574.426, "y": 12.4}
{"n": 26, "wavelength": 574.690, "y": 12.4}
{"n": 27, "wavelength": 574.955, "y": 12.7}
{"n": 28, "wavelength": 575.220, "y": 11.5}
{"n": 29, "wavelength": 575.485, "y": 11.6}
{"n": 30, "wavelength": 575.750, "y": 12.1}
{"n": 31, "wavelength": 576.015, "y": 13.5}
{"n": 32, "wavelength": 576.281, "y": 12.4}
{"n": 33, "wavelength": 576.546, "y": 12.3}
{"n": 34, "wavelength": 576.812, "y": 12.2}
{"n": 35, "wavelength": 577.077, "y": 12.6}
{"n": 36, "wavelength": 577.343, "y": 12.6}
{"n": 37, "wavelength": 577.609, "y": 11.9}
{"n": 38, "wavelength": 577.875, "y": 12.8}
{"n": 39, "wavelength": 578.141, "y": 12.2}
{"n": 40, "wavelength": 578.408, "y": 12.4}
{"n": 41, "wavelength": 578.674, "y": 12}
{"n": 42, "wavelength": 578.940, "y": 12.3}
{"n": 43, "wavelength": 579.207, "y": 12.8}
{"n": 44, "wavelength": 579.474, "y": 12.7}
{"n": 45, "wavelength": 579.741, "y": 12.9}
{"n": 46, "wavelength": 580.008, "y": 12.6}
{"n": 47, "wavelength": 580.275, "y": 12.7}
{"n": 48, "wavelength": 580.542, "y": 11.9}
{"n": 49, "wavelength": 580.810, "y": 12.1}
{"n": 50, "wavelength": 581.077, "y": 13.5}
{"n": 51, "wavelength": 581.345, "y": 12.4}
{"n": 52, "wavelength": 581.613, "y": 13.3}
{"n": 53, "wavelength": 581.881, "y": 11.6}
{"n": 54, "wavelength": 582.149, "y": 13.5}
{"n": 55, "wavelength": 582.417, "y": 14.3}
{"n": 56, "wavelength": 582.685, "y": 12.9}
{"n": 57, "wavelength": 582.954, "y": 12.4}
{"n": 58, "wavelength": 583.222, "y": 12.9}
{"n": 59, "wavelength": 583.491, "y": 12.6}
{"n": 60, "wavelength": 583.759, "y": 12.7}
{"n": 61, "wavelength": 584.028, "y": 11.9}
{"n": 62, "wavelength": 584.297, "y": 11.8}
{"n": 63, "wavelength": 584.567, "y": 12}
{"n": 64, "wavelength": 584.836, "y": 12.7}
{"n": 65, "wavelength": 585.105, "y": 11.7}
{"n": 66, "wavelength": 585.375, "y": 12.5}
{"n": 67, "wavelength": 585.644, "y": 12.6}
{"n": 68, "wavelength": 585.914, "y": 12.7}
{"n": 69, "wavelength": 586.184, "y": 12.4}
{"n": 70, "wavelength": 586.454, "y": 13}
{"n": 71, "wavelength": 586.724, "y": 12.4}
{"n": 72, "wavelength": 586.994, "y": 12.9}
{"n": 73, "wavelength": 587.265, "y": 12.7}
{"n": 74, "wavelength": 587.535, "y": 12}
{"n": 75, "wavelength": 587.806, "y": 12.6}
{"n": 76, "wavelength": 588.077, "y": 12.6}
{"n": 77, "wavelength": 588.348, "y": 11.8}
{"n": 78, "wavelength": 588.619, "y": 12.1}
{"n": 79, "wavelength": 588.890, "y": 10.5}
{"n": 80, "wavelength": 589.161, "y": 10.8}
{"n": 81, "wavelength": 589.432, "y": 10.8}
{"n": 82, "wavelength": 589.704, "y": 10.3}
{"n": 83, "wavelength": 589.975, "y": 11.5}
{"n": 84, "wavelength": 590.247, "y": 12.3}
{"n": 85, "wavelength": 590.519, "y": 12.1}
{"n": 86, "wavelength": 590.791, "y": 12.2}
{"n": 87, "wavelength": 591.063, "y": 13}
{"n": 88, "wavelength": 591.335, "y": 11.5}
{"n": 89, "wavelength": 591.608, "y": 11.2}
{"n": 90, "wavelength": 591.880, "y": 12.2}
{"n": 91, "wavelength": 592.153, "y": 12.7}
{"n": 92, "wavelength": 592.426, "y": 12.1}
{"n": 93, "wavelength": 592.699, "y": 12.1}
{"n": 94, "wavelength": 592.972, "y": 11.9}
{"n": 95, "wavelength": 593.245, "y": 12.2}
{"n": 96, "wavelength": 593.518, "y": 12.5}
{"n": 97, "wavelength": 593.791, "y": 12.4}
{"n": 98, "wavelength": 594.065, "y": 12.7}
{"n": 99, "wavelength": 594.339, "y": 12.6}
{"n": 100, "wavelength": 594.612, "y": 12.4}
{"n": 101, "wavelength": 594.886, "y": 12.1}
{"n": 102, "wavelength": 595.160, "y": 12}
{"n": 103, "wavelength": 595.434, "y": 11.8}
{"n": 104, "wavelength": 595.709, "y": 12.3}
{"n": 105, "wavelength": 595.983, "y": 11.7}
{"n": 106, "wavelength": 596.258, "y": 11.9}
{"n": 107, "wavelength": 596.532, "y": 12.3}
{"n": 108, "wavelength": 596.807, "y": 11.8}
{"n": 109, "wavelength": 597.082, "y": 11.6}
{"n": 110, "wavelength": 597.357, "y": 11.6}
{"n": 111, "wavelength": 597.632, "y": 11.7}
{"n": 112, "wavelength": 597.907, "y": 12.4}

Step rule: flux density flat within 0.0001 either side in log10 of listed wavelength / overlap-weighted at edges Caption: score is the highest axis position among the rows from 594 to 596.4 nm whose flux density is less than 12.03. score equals 596.258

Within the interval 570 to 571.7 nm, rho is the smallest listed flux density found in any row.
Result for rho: 11.8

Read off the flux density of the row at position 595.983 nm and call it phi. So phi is 11.7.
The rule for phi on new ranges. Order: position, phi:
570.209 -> 12.2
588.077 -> 12.6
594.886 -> 12.1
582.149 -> 13.5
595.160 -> 12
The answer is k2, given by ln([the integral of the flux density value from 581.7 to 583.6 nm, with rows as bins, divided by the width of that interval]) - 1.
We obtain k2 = 1.56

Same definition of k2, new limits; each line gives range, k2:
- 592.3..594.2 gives 1.51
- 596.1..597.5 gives 1.47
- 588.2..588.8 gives 1.47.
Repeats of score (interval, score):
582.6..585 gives 584.567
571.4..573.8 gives 571.523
